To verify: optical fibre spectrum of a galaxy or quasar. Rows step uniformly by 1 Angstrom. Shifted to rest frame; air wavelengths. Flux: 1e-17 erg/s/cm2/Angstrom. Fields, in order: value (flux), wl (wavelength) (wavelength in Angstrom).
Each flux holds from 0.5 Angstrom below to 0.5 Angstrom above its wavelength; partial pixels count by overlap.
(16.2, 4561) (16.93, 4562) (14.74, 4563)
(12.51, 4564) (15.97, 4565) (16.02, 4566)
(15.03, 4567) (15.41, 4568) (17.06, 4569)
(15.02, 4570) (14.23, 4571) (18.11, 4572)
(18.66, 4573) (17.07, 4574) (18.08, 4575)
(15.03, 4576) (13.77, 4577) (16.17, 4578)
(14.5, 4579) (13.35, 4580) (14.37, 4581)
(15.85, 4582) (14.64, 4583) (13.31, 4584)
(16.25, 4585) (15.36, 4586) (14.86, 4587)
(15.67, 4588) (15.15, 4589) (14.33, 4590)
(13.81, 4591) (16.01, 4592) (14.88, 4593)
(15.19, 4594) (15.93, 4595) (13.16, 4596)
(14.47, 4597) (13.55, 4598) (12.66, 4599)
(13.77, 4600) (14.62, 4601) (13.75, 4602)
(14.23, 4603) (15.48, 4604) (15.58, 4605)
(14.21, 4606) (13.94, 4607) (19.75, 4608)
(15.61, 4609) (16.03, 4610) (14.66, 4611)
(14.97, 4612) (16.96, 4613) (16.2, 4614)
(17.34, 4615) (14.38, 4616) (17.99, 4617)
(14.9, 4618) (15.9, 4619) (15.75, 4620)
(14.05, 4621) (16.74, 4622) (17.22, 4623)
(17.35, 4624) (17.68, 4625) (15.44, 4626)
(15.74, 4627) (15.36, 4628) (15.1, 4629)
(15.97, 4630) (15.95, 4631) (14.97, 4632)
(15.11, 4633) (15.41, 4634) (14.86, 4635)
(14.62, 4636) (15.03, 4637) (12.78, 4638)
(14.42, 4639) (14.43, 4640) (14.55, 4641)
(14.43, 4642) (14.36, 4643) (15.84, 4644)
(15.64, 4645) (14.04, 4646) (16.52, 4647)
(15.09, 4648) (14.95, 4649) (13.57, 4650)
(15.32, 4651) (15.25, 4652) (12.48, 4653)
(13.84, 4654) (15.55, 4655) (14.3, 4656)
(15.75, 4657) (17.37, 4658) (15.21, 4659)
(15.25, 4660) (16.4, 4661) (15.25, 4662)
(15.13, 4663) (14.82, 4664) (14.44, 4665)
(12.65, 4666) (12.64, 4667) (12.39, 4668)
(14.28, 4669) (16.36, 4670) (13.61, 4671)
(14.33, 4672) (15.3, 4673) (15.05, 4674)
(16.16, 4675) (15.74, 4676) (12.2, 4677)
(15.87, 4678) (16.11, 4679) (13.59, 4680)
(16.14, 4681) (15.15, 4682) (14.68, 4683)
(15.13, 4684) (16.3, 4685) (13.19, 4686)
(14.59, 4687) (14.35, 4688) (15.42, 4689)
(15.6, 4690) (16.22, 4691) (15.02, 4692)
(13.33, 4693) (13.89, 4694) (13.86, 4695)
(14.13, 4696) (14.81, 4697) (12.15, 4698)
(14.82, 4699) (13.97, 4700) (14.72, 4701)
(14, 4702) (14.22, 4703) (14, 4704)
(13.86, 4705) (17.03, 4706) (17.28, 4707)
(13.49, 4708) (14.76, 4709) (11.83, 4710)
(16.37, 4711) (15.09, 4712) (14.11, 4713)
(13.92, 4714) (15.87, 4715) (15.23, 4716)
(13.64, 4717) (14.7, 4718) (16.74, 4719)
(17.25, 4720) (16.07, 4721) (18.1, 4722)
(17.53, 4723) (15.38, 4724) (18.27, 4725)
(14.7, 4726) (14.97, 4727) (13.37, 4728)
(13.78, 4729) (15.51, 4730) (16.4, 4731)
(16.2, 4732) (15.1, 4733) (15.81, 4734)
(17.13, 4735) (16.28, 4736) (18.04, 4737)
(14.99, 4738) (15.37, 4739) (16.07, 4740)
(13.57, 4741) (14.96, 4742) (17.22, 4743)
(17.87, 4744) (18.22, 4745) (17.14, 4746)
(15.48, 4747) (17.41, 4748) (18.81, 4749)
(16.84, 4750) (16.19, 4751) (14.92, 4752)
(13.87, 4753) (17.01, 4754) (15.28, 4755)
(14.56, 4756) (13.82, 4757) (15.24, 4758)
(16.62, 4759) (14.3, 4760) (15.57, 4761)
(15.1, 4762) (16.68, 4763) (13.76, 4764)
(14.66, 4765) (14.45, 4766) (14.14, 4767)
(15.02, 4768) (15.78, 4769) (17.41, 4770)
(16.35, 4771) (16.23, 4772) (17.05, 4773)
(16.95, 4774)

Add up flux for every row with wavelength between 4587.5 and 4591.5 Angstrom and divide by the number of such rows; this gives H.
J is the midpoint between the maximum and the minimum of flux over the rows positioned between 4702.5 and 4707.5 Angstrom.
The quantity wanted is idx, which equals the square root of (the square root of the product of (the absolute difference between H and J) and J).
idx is 1.90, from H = 14.7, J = 15.6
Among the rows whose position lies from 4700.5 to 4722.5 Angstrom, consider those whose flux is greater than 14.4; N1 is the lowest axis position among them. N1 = 4701 Angstrom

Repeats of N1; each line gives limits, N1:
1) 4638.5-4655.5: 4639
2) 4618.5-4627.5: 4619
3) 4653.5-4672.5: 4655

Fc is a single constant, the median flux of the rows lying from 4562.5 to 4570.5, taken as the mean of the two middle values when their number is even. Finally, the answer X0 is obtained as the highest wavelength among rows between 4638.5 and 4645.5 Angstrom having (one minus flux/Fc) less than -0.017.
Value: 4645 Angstrom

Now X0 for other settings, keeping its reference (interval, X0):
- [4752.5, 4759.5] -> 4759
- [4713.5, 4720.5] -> 4720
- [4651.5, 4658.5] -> 4658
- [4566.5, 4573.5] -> 4573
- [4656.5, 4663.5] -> 4661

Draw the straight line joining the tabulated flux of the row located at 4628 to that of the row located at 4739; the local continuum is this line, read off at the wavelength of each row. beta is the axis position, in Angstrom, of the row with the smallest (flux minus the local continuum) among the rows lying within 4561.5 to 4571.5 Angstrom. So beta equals 4564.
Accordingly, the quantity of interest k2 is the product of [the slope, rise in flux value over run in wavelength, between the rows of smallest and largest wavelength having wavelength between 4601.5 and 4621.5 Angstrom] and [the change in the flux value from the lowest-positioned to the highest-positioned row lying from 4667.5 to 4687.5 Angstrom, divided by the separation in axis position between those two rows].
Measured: 0.0018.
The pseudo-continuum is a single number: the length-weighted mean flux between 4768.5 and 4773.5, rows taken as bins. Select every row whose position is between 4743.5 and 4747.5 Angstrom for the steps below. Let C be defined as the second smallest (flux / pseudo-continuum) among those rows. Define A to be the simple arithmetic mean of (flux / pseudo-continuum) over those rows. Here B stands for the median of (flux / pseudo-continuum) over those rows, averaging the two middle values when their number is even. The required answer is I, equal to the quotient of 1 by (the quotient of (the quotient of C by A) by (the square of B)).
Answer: 1.12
